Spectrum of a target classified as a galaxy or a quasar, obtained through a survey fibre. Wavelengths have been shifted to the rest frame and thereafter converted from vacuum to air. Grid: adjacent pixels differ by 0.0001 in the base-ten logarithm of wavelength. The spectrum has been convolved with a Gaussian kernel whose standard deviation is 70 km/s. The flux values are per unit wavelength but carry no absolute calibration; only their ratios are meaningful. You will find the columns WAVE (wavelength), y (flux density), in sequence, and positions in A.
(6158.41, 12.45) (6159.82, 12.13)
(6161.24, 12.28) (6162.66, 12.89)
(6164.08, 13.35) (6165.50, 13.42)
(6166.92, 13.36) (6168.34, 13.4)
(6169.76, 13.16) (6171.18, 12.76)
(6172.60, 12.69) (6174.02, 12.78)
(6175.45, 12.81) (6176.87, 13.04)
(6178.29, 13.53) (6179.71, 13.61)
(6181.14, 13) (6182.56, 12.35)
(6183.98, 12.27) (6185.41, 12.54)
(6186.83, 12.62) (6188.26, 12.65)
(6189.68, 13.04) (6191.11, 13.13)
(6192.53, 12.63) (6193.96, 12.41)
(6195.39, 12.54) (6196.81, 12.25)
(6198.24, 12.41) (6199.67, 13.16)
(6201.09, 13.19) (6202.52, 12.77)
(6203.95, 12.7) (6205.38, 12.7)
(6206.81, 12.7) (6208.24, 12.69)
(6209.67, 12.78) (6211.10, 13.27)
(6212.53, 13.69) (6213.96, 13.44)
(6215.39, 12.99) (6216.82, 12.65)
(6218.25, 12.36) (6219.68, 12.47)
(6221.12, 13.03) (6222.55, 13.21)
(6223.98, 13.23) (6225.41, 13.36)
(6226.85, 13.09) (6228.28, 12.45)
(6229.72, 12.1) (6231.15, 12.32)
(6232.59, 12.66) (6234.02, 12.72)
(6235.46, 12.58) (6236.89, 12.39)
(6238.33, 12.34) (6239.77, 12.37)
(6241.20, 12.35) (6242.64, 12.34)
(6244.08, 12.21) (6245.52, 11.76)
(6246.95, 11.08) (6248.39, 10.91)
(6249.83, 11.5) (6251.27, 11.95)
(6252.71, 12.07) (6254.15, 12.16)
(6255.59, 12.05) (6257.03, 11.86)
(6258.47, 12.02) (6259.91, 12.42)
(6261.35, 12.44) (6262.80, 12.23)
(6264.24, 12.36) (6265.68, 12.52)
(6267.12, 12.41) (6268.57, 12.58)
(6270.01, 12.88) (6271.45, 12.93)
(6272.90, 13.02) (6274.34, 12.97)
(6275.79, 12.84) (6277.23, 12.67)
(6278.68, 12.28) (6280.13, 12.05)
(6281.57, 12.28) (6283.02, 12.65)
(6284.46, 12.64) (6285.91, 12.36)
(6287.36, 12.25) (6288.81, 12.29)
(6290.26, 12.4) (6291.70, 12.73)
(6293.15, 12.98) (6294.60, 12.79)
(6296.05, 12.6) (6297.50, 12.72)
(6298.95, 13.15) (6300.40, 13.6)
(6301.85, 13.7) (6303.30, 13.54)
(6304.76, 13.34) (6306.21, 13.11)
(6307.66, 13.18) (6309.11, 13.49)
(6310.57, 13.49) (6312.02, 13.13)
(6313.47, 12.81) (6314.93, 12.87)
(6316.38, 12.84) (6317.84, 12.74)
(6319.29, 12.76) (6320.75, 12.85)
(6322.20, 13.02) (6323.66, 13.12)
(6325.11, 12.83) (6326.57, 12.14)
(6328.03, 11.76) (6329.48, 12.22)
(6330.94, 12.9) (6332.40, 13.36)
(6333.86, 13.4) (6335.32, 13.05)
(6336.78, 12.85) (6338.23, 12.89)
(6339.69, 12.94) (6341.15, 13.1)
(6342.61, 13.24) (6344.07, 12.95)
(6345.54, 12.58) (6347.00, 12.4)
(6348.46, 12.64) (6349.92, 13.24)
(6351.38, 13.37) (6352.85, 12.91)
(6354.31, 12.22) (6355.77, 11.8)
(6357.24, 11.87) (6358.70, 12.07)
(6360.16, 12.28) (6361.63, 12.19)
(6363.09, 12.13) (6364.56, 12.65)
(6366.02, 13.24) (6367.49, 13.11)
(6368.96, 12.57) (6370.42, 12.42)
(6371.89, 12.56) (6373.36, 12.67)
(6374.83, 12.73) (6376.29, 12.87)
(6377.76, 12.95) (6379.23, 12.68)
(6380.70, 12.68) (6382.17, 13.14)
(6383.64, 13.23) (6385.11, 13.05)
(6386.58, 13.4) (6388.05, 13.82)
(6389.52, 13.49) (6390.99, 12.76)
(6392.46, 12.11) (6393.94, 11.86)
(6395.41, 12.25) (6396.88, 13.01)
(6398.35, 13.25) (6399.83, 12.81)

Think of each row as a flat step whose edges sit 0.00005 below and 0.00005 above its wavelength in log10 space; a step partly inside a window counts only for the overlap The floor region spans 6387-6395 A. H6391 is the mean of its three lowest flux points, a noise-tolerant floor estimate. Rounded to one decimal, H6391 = 12.2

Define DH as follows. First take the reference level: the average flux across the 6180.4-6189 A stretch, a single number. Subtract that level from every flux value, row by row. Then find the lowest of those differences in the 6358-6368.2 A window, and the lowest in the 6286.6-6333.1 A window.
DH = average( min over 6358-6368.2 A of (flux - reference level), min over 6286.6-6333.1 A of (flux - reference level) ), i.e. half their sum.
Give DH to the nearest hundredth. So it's -0.66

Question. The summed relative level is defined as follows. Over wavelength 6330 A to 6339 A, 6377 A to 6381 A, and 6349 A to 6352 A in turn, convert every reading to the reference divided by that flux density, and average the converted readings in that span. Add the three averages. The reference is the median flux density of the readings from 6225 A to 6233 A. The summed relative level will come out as 2.89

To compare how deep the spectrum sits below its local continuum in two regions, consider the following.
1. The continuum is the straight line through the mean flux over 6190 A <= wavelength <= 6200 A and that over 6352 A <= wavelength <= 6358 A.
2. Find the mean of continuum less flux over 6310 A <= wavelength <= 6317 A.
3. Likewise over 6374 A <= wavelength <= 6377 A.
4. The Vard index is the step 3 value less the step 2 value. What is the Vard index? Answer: 0.1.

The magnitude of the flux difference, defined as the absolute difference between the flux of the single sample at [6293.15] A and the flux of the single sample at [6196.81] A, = 0.73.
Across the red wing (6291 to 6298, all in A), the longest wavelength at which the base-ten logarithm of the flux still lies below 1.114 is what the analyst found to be 6297.50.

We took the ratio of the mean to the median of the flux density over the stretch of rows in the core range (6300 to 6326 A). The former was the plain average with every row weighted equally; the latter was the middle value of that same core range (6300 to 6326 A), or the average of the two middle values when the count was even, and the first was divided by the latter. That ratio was 1.00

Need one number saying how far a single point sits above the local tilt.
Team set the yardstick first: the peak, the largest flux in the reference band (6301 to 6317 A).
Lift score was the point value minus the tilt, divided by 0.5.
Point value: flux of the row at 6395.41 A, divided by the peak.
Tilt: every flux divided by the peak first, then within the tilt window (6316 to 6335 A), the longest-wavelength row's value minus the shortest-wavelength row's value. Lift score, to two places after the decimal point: 1.71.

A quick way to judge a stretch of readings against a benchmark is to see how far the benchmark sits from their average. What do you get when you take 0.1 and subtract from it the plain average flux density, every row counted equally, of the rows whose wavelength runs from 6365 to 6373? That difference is -12.7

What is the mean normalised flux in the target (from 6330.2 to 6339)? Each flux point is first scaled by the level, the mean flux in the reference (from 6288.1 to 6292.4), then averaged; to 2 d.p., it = 1.05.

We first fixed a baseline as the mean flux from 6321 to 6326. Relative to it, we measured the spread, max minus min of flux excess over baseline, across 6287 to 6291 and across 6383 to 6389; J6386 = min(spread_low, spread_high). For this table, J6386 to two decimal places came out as 0.15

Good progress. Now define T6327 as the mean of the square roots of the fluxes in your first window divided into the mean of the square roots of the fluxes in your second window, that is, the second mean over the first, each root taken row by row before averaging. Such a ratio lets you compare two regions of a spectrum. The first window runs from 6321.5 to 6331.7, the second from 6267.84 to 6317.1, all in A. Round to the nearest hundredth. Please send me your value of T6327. 1.01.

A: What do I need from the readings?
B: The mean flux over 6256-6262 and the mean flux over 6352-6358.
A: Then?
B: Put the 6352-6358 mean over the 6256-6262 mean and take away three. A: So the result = -2.00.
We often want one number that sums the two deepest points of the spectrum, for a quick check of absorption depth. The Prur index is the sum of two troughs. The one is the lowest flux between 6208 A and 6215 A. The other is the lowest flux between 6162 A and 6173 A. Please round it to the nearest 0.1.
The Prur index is 25.4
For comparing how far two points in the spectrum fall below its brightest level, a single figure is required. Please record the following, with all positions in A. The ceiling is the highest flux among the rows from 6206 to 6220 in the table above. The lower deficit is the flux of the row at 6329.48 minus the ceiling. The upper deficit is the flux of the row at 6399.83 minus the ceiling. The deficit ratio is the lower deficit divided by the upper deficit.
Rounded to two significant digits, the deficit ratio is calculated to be 1.7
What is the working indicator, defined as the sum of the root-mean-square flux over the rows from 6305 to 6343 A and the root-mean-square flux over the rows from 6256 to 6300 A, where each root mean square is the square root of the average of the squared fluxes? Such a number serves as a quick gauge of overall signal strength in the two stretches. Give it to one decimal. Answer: 25.5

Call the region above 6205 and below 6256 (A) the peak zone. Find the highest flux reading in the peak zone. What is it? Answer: 13.69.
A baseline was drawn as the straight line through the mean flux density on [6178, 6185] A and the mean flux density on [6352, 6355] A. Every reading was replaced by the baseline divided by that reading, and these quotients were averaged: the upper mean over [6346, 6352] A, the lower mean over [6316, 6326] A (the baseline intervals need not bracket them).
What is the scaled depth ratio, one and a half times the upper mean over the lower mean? 1.49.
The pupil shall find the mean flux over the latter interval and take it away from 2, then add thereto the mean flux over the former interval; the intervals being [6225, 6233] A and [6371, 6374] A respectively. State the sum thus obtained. 2.0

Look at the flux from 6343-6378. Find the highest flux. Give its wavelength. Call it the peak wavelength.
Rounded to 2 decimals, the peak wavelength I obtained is 6351.38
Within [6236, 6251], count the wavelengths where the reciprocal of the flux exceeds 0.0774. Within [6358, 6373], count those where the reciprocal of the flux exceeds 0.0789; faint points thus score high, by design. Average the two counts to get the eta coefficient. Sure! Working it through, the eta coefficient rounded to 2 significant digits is 9.0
